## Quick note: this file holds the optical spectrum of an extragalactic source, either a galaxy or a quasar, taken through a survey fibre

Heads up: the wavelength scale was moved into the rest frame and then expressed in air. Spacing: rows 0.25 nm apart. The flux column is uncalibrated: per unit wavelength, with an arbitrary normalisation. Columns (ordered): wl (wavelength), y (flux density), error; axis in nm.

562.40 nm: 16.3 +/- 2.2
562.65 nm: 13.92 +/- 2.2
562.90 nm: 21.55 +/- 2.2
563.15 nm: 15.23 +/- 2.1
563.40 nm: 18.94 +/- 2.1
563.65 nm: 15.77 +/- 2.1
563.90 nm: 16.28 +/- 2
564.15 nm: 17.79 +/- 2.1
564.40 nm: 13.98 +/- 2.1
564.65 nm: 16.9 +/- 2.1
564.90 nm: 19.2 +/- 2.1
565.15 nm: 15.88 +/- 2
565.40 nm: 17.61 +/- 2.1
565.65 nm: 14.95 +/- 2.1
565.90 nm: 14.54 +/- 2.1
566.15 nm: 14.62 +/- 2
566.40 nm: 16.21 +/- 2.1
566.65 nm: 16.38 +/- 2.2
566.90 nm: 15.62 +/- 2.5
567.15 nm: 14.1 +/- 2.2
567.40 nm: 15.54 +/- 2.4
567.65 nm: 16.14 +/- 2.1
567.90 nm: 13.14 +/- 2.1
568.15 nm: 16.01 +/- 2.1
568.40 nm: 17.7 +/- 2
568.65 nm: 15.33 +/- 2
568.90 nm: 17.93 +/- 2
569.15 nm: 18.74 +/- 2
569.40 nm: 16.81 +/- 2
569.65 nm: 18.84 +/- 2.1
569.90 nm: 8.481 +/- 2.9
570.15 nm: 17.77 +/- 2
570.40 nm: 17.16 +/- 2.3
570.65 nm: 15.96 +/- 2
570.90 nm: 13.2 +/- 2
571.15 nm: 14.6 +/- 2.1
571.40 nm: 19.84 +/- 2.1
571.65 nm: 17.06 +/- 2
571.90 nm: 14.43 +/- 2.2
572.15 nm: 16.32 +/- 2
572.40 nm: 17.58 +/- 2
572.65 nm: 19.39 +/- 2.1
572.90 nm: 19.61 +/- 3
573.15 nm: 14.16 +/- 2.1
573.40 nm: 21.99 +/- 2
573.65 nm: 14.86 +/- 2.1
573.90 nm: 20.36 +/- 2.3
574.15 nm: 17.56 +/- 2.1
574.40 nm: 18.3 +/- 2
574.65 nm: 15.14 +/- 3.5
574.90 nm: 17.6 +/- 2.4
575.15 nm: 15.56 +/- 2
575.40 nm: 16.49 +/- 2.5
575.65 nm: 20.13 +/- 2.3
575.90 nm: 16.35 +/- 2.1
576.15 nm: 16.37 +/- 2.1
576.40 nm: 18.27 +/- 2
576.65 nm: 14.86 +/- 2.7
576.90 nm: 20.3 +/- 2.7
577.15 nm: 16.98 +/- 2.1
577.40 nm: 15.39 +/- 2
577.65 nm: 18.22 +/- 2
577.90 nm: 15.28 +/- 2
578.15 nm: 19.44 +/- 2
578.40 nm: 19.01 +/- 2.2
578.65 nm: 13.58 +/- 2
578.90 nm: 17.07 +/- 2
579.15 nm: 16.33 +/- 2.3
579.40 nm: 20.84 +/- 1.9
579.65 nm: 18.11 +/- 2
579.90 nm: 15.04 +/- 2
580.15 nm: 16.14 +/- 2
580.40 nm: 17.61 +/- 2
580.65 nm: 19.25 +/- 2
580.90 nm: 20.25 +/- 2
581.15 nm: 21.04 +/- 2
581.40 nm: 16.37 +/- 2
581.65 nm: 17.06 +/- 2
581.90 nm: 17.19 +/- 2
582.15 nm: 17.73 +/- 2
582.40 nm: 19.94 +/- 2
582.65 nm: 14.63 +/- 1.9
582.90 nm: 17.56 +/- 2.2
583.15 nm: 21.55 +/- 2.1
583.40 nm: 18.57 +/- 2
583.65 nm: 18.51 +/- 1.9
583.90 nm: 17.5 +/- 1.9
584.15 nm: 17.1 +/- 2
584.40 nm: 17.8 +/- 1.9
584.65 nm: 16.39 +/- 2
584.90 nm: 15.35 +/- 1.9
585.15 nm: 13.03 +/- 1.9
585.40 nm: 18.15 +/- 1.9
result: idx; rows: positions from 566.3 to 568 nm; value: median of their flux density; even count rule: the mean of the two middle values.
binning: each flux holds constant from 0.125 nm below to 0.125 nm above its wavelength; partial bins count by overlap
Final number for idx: 15.6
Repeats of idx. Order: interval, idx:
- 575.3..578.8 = 16.7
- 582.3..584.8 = 17.7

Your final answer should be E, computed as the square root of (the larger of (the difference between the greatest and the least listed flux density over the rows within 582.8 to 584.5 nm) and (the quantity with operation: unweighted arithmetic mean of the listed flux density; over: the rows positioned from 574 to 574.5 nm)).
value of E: 4.23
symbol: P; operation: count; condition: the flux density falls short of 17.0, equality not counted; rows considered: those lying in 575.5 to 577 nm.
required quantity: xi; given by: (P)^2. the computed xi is 9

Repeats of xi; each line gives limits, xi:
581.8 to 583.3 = 1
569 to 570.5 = 4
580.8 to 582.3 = 1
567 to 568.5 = 25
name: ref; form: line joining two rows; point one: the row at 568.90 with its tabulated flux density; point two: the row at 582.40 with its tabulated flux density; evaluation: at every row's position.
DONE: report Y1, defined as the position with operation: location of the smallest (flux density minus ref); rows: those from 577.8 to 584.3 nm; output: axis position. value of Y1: 578.65 nm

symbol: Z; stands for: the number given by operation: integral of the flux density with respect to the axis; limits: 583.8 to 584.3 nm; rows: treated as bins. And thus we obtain 9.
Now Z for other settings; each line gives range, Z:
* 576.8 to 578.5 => 30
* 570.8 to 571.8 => 16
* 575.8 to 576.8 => 17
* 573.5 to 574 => 9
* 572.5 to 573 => 10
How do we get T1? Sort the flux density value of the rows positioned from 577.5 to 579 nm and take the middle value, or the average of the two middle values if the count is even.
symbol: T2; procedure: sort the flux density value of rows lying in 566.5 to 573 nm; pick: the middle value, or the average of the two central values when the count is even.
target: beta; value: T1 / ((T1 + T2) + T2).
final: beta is 0.350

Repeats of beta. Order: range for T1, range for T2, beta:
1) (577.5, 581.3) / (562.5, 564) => 0.361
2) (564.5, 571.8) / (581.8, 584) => 0.313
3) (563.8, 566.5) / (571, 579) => 0.322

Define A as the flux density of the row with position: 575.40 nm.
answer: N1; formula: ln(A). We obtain 2.80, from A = 16.49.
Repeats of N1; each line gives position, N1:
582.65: 2.68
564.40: 2.64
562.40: 2.79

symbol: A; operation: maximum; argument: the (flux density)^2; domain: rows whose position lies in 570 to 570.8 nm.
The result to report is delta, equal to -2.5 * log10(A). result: -6.25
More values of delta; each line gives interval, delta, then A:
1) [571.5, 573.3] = -6.46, 385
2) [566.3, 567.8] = -6.07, 268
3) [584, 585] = -6.25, 317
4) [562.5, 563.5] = -6.67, 464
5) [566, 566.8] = -6.07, 268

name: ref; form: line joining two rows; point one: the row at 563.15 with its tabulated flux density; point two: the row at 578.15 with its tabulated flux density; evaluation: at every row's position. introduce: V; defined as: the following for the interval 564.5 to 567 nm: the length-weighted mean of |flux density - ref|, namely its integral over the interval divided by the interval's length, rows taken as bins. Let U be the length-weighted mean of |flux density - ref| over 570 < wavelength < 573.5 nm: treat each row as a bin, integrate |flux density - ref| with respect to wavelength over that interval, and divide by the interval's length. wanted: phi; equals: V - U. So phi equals -0.9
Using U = 2.02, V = 1.1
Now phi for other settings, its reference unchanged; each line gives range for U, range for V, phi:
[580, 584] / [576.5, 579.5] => 0.0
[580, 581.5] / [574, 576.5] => -0.3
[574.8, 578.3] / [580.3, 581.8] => -0.2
